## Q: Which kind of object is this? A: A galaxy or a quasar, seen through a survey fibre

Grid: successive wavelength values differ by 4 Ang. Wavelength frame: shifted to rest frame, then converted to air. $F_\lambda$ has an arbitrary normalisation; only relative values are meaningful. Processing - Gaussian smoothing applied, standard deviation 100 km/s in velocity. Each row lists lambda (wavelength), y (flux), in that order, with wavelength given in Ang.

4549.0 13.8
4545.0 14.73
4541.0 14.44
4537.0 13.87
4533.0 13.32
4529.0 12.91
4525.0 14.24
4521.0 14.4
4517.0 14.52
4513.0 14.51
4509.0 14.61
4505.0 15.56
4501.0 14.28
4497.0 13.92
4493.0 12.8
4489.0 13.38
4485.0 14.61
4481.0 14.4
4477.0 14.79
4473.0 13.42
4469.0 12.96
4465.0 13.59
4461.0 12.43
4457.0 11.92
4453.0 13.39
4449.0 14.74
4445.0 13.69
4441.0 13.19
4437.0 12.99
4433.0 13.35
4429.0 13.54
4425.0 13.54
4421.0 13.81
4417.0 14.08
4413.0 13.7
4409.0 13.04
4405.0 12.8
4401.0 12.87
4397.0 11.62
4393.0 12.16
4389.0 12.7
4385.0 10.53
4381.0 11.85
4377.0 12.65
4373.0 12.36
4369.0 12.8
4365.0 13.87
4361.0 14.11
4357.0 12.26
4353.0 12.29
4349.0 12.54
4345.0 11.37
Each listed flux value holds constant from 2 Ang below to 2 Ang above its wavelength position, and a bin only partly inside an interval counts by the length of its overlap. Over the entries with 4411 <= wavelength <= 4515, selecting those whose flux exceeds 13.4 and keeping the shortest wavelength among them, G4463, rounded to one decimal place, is 4413.0 Ang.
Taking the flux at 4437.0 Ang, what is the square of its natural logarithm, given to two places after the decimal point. 6.58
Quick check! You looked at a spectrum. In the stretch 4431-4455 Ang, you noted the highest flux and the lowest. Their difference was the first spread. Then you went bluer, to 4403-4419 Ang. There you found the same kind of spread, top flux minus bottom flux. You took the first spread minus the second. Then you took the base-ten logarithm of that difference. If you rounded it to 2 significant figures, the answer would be -0.33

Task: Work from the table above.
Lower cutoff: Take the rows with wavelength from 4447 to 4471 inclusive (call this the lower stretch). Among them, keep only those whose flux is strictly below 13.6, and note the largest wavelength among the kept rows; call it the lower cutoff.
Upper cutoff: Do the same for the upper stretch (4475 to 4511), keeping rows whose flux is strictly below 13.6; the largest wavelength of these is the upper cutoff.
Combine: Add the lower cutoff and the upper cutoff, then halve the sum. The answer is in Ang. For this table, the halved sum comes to 4481 Ang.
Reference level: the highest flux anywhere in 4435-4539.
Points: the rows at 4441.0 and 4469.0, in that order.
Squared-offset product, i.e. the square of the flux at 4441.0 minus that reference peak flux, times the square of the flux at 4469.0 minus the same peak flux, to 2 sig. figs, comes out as 38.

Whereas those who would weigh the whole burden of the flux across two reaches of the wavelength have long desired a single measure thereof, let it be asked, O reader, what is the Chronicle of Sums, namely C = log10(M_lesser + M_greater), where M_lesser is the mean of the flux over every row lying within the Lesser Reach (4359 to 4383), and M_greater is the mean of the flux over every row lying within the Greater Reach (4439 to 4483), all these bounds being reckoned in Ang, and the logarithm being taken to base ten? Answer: 1.42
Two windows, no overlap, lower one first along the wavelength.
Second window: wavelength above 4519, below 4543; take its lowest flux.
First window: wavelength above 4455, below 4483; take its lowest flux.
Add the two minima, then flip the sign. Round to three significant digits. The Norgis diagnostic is -24.8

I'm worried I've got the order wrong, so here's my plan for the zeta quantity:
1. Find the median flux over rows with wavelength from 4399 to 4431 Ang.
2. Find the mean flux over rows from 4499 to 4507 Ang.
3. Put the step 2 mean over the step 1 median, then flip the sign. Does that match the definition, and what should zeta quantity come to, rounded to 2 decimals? -1.10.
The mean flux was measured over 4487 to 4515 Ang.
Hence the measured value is 14.2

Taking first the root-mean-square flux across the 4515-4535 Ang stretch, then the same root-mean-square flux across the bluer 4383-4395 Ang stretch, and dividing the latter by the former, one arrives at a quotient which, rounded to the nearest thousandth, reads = 0.852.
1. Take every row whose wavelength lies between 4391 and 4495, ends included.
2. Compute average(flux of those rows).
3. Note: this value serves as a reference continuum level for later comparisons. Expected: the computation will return 13.3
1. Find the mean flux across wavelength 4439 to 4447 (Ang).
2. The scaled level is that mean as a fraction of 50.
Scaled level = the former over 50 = 0.269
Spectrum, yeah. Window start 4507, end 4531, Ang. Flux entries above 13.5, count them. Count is 5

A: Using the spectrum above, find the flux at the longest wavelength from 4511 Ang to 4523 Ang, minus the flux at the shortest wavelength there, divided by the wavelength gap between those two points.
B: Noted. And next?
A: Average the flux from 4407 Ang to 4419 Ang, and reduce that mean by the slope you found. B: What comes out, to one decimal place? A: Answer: 13.6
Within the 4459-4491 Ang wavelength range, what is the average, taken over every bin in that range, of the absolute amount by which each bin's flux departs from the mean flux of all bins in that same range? 0.68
